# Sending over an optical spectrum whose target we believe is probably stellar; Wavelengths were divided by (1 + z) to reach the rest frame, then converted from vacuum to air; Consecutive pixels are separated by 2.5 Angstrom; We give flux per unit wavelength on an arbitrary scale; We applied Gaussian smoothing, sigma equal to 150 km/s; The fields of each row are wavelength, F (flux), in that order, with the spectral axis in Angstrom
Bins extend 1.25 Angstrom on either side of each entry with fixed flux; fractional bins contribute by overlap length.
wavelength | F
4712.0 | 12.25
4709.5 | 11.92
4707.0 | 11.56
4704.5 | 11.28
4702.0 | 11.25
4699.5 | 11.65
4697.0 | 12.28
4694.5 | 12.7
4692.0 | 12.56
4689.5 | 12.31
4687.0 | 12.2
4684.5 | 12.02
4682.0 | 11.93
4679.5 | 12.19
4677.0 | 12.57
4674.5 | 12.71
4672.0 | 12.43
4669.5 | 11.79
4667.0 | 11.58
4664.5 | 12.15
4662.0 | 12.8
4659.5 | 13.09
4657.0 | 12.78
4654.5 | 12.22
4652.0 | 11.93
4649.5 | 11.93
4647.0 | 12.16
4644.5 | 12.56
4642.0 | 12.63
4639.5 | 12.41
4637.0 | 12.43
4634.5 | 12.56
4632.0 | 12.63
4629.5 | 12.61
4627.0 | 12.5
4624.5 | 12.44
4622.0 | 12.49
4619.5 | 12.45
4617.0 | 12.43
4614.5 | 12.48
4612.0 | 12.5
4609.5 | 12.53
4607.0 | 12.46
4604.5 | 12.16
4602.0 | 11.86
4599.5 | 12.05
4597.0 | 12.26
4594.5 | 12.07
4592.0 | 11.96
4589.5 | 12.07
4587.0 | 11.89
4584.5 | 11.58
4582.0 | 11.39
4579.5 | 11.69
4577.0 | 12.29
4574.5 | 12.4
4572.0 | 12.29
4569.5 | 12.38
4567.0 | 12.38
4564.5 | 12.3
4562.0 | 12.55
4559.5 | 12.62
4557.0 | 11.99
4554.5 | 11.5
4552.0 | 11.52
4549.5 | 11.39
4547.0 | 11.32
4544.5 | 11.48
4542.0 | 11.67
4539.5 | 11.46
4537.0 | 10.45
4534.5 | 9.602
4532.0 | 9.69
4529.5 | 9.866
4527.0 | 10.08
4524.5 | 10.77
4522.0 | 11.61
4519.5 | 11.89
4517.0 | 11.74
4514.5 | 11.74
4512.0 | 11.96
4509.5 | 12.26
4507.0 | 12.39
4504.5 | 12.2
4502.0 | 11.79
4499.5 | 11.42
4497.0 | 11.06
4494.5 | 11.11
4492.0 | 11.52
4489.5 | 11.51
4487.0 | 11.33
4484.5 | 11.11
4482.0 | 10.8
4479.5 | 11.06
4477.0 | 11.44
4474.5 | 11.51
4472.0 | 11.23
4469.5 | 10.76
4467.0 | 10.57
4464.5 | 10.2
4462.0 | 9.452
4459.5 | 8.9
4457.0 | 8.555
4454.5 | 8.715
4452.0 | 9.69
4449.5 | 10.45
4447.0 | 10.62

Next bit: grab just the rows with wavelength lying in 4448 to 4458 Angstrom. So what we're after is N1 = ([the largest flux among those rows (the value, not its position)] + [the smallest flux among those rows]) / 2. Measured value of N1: 9.5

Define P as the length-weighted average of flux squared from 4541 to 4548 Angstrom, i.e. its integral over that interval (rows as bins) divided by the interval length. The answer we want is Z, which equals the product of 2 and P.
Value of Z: 264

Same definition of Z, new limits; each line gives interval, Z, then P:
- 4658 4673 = 304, 152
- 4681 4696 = 302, 151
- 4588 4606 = 291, 146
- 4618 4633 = 313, 157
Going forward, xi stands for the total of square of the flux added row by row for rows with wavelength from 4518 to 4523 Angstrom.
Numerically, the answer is 276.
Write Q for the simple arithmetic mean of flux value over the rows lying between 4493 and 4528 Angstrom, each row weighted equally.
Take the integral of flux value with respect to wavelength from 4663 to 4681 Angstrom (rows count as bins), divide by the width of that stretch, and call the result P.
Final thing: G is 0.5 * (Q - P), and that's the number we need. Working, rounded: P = 12.2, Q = 11.6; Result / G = -0.32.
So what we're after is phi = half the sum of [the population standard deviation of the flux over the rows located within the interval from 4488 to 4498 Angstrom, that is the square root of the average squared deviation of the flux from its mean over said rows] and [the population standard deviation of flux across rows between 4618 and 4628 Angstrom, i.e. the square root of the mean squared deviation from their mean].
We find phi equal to 0.12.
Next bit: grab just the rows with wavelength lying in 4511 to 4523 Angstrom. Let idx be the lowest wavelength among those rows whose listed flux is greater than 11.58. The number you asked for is 4512.0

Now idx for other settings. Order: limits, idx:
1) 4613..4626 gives 4614.5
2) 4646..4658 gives 4647.0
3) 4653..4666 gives 4654.5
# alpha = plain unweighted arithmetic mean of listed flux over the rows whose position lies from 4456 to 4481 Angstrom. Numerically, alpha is 10.4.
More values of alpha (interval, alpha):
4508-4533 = 11.2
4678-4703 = 12.1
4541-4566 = 11.8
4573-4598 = 12.0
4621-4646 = 12.5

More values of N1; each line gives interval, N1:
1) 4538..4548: 11.5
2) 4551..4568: 12.1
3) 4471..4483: 11.2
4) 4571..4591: 11.9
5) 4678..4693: 12.2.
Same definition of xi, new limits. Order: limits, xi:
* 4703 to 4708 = 261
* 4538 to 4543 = 268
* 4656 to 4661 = 335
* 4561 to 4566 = 309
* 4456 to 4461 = 152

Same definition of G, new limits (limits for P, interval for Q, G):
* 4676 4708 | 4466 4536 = -0.41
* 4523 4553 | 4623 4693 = 0.79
